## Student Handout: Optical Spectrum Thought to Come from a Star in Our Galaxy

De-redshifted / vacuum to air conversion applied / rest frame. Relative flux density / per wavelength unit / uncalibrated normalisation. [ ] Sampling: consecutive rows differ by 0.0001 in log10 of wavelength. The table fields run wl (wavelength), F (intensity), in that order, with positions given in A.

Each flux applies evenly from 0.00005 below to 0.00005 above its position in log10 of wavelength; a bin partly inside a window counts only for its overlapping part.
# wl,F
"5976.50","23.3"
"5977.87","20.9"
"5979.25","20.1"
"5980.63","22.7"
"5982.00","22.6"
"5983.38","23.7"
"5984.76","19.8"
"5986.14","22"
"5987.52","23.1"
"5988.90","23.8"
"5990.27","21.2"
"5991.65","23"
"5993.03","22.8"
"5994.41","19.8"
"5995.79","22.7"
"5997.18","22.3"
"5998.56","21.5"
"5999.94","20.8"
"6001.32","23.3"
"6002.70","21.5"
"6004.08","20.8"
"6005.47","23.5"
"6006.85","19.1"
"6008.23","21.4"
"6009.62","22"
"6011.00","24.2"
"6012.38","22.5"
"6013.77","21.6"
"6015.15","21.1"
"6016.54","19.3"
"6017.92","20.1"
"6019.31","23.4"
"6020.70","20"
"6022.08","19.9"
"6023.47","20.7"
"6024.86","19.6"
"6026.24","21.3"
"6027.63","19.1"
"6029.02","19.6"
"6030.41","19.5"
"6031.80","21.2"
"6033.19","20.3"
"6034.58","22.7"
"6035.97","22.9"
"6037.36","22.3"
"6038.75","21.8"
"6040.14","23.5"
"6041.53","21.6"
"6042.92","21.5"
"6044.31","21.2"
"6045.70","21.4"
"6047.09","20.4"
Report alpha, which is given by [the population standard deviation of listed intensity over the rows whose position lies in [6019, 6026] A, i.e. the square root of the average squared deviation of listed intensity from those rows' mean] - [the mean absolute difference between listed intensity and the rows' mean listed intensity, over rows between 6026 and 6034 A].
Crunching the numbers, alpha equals 0.62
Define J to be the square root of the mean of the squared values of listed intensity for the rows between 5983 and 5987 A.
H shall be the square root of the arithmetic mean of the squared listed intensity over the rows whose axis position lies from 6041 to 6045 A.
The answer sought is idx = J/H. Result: 1.02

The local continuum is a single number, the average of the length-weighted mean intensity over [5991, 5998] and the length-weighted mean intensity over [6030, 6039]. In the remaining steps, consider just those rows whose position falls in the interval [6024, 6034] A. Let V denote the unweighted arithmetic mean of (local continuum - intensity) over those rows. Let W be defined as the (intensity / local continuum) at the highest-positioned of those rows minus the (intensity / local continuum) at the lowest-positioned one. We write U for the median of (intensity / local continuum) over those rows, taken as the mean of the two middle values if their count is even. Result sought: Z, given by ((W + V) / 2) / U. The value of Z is 0.99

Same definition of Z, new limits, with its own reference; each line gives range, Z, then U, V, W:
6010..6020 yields 0.02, 0.99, 0.1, -0.04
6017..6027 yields 0.63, 0.92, 1.1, 0.05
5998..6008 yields 0.11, 0.99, 0.3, -0.11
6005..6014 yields -0.15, 1.01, -0.2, -0.09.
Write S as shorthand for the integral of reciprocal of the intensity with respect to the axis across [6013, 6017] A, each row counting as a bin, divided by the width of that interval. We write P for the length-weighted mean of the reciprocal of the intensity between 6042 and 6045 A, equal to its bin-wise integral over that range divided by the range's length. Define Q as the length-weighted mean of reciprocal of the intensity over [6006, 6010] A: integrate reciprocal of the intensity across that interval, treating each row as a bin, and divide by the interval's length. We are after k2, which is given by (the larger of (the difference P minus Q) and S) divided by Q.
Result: 1.000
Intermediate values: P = 0.0468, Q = 0.0482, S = 0.0482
